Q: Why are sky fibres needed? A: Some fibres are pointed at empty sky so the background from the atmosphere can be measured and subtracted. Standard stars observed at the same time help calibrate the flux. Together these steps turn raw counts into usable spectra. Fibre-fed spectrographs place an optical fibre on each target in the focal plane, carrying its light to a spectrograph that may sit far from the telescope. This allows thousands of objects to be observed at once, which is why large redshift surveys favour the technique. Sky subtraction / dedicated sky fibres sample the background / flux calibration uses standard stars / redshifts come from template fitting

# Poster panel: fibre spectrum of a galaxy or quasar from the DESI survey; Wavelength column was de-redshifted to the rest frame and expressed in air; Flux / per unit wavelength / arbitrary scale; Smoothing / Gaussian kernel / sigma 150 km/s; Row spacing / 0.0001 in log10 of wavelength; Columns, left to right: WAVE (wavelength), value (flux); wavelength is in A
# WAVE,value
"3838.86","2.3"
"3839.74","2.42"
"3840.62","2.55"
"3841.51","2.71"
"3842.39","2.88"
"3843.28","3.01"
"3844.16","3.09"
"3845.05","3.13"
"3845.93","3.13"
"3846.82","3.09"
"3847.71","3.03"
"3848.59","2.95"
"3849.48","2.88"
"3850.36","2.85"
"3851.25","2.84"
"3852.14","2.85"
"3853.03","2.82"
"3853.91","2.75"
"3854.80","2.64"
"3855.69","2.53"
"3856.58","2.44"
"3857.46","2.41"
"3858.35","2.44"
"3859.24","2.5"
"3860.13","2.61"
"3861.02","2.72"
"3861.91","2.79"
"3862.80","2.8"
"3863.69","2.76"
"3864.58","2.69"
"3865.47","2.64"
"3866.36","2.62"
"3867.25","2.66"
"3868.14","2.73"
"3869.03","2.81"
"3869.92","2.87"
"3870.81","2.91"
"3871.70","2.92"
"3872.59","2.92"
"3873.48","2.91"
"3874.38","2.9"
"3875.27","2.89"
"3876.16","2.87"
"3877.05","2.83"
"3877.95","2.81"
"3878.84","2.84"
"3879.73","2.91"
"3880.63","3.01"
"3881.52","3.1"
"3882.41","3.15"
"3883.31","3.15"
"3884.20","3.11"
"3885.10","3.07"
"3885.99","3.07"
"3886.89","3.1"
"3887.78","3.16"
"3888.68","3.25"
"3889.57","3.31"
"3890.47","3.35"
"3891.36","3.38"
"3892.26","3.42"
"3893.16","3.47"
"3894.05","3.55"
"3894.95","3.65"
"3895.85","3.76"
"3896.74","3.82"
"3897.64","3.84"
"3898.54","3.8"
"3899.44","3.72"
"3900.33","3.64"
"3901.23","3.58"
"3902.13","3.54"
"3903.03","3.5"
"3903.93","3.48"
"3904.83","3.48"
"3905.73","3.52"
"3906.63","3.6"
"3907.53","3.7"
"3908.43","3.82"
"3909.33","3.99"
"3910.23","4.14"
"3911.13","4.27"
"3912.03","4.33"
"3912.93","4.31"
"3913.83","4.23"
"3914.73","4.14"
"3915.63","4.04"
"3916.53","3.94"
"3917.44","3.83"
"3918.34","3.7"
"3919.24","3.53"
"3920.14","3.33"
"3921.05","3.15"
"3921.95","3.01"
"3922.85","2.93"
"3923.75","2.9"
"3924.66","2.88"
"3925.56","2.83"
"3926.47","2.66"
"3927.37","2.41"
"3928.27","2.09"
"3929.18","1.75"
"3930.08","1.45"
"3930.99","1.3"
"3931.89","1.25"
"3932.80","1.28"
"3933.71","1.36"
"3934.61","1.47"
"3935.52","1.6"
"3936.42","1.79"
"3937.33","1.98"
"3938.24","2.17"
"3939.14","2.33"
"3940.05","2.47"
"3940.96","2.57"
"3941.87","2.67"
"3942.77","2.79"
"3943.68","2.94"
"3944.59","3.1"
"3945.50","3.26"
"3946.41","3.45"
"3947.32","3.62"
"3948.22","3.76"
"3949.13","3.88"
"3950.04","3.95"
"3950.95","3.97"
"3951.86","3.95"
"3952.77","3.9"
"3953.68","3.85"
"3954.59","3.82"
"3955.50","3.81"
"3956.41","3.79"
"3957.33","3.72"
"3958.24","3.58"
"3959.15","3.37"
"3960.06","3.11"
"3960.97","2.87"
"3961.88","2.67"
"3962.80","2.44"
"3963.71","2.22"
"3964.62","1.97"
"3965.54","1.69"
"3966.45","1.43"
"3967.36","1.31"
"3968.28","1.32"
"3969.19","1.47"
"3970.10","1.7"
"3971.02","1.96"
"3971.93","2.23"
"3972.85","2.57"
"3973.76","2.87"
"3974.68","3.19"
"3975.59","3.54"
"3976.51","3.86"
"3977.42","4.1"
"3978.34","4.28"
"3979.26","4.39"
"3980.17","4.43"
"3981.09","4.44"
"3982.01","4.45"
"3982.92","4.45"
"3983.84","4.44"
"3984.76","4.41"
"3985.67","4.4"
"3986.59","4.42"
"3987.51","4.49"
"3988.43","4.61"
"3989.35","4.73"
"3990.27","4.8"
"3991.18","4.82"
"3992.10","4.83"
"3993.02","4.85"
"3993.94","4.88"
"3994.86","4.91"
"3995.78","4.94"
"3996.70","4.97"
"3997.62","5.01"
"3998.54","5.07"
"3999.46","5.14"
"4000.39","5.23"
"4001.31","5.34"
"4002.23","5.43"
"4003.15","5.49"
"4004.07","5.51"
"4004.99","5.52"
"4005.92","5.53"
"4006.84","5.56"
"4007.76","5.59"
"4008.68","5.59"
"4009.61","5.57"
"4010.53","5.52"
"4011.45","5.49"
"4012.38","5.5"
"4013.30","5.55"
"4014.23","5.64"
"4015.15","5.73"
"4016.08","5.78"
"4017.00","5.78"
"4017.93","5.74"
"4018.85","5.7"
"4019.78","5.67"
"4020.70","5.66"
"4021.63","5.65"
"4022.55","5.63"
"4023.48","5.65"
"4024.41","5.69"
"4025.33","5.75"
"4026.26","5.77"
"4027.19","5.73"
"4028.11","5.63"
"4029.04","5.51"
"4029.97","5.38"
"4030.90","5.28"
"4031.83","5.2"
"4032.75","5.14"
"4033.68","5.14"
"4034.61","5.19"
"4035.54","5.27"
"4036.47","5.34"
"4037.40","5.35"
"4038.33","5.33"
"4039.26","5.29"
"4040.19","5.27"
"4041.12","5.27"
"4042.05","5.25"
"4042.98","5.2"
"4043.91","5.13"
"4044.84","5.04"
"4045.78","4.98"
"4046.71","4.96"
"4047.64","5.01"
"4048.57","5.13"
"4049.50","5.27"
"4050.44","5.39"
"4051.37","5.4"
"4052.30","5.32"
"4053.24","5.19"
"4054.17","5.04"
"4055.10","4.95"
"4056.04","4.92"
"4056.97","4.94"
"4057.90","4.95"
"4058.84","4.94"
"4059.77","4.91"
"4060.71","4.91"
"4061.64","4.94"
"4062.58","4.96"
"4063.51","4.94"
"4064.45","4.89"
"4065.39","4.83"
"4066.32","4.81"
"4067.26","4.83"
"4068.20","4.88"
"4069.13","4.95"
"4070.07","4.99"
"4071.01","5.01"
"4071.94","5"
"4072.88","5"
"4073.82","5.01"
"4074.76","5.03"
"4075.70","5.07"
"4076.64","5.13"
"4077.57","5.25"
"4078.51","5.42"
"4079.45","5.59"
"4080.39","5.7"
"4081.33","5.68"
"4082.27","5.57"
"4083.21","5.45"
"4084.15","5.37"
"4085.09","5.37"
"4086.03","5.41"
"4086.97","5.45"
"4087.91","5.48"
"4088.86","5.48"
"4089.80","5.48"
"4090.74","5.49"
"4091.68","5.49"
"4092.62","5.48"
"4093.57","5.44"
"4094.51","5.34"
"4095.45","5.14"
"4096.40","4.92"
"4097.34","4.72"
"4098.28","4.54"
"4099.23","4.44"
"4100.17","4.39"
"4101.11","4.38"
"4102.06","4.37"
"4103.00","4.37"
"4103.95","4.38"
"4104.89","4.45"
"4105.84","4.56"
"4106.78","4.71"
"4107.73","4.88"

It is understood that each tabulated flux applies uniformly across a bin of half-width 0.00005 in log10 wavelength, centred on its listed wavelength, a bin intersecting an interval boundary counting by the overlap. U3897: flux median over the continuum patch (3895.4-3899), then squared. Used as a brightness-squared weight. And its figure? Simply 15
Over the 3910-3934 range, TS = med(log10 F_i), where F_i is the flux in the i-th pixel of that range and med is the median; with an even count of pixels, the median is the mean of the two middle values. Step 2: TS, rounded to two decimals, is 0.48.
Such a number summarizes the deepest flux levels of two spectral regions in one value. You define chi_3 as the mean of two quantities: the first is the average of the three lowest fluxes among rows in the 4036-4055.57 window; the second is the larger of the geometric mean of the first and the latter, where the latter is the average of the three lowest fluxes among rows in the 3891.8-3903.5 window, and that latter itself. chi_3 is 4.6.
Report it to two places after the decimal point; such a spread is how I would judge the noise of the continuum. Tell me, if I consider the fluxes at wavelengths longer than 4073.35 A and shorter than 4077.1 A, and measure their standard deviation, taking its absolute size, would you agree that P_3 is 0.05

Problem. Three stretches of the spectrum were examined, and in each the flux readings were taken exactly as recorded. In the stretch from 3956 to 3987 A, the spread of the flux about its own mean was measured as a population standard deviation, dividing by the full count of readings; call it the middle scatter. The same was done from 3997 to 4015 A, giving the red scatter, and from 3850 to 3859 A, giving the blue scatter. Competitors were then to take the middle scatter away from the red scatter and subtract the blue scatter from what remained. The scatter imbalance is -1.09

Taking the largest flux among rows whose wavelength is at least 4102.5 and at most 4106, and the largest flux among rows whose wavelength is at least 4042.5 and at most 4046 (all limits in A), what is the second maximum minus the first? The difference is 0.6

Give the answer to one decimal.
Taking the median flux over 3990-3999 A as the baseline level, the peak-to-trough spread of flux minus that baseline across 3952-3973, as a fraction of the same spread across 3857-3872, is 5.1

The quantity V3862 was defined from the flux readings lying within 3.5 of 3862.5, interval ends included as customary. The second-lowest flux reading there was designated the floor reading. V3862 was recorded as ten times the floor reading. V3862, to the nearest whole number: 26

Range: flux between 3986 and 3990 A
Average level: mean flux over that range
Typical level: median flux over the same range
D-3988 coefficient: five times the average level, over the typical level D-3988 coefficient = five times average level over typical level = 5.01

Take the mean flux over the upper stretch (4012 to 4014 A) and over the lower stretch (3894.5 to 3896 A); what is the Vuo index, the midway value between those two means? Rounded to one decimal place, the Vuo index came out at 4.6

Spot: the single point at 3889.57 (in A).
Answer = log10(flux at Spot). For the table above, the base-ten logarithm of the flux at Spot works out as 0.52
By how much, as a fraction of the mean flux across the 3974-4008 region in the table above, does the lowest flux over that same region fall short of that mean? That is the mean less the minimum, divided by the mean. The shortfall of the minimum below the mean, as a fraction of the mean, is 0.3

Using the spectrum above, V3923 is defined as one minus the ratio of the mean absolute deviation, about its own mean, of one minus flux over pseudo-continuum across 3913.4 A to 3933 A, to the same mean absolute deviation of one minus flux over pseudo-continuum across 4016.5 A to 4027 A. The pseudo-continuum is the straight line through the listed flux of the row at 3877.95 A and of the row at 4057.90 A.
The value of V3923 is -20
